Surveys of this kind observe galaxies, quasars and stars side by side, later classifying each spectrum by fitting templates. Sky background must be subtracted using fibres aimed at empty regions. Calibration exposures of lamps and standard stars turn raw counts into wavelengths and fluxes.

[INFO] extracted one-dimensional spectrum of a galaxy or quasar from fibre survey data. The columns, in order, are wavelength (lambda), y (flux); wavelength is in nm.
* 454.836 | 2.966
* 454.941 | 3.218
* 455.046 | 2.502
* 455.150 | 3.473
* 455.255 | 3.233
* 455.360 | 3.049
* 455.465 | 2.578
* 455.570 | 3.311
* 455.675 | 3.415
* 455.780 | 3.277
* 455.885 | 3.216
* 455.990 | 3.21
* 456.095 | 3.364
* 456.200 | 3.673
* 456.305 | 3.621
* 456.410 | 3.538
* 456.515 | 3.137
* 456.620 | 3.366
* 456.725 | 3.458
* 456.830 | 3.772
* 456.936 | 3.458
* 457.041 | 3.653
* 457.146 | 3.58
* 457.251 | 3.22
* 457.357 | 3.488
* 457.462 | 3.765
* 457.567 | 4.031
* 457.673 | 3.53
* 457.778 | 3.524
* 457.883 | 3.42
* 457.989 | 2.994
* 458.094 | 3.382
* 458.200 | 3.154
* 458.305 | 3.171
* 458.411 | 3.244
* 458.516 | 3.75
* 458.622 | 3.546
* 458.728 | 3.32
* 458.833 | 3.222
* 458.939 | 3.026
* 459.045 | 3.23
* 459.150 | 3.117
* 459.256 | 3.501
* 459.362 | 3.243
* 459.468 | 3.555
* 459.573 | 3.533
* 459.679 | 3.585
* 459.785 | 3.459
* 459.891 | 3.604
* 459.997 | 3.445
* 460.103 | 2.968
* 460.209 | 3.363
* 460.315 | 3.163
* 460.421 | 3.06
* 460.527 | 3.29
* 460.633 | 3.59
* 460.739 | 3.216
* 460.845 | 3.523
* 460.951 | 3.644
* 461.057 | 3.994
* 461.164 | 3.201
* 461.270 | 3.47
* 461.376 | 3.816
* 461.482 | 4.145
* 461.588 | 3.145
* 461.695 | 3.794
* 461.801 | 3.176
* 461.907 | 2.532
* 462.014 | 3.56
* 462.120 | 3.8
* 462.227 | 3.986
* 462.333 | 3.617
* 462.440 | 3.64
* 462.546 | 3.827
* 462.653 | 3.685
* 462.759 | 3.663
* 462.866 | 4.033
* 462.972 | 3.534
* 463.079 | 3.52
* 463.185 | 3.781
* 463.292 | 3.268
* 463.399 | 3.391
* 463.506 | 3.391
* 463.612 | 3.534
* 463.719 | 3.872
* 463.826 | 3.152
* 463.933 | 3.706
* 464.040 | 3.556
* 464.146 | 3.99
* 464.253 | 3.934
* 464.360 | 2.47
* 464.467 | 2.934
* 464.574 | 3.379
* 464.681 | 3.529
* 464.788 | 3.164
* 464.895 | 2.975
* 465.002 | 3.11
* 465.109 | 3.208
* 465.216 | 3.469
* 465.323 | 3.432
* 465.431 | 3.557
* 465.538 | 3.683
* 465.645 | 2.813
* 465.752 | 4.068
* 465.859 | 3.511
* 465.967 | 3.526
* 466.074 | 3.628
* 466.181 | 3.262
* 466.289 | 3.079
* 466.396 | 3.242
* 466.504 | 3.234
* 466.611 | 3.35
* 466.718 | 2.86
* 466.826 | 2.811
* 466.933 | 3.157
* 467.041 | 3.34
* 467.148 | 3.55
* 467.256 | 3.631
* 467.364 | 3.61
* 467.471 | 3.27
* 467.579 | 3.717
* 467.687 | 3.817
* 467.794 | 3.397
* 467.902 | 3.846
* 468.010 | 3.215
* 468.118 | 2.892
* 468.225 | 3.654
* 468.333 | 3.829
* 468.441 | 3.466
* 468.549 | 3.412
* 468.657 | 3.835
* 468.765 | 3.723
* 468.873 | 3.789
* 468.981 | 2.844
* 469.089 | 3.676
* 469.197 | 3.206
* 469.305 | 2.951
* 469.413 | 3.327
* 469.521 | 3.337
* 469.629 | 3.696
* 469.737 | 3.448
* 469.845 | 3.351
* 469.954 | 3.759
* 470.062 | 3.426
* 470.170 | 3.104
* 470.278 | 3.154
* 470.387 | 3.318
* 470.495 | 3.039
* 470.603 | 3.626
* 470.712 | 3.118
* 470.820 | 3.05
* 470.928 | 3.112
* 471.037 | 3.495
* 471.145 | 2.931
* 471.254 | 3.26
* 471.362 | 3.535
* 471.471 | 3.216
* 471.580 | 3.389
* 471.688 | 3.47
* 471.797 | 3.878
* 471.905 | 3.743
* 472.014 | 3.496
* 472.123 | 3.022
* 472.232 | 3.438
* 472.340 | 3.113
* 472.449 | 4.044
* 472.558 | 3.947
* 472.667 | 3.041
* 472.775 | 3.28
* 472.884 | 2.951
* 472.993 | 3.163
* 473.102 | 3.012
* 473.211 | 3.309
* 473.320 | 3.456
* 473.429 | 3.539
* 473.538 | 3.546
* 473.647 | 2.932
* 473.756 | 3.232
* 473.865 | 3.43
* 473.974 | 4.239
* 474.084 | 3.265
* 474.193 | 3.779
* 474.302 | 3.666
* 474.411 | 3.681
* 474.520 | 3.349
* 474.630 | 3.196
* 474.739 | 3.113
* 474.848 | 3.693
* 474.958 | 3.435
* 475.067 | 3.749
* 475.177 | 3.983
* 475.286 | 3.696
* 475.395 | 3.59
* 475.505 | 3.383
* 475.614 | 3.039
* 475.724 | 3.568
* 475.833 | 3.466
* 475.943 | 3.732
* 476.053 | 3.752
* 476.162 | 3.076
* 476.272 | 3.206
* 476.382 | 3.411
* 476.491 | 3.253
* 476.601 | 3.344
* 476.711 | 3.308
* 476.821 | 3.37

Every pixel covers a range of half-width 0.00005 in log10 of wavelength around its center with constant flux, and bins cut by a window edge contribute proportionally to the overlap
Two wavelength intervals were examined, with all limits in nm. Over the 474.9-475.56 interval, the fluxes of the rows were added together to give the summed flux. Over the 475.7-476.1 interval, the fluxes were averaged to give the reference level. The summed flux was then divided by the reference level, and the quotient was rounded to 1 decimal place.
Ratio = 6.0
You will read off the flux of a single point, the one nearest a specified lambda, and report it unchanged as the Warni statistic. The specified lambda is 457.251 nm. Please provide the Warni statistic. 3.22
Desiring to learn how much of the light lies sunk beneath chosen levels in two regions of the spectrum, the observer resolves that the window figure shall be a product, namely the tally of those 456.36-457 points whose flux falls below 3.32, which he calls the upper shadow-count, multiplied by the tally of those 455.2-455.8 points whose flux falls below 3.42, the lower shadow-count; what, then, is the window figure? 6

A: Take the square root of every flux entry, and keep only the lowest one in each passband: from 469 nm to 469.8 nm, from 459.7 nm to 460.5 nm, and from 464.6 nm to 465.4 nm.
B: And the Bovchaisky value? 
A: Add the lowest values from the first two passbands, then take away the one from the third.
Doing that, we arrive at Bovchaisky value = 1.72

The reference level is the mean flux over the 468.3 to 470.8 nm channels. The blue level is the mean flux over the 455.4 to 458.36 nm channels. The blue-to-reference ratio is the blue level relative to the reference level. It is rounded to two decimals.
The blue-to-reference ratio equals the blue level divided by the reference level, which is 1.00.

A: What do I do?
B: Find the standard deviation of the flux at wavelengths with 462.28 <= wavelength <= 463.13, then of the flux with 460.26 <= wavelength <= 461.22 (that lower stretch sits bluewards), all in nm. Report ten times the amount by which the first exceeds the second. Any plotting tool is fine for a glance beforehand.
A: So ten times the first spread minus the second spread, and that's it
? -1.3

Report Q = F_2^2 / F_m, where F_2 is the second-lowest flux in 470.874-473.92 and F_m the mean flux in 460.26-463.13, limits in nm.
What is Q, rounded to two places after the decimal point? 2.43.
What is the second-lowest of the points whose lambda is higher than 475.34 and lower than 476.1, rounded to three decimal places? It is 3.383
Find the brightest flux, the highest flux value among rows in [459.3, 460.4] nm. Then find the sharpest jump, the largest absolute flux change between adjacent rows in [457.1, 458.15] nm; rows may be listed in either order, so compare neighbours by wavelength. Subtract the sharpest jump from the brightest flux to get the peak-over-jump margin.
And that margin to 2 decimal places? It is 3.10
